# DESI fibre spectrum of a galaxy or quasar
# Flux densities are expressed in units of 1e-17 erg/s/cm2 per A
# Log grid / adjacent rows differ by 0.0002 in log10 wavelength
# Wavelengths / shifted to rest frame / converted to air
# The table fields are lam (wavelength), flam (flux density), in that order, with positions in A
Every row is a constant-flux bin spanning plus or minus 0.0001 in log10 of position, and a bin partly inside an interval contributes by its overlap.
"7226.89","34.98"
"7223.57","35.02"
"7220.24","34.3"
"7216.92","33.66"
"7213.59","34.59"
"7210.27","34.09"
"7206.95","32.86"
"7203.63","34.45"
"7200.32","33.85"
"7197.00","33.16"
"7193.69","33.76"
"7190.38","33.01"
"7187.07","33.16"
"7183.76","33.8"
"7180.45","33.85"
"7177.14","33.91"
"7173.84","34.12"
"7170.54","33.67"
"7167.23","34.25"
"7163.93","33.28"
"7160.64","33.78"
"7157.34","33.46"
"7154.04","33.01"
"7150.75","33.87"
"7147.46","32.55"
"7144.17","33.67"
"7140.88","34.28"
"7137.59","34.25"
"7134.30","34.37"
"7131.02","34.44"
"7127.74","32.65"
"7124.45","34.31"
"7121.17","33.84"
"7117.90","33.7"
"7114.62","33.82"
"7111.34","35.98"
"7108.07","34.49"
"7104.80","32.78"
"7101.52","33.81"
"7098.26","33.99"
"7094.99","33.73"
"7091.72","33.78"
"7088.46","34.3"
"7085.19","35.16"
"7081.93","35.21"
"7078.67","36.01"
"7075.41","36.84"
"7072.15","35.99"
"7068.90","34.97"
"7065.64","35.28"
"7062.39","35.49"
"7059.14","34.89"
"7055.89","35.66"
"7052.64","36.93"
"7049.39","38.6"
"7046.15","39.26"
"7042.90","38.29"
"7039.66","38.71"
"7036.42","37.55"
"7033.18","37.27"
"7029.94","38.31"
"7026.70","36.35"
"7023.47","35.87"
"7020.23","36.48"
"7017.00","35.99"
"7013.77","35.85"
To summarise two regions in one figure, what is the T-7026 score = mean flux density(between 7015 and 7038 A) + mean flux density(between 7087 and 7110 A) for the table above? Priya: 71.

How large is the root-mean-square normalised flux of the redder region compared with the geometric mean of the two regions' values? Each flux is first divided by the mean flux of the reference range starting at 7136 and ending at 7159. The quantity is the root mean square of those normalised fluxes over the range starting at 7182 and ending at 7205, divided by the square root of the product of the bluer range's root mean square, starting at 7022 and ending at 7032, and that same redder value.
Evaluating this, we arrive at 0.95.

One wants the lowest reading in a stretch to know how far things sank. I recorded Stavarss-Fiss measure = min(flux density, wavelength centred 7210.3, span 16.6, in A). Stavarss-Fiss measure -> 32.86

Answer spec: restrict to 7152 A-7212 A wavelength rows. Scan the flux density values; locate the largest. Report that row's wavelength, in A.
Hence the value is 7203.63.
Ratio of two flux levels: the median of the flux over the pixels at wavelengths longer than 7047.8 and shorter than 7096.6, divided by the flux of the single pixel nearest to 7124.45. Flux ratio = 1.03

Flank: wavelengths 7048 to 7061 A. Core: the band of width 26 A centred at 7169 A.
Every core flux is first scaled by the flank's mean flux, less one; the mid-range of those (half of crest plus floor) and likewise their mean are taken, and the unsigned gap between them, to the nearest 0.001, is 0.001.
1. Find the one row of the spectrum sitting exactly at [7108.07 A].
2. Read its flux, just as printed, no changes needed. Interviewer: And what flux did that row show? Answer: 34.49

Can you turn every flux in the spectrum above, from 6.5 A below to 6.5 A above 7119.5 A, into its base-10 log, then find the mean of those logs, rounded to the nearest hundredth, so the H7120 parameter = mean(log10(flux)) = 1.53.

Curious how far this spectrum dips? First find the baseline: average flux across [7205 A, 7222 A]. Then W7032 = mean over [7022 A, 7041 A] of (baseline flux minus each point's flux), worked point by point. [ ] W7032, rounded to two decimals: -3.44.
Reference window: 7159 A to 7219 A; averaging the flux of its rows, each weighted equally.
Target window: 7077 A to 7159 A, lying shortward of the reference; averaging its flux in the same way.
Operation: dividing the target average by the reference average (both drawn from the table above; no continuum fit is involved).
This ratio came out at 1.01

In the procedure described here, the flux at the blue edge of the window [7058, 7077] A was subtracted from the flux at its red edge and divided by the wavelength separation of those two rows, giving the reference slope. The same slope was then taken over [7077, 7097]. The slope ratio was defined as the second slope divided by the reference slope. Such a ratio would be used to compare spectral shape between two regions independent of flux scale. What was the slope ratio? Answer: -1.2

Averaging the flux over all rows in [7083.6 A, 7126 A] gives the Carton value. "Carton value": 34.1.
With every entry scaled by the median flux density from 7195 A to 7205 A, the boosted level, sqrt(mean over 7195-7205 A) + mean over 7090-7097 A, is 2.00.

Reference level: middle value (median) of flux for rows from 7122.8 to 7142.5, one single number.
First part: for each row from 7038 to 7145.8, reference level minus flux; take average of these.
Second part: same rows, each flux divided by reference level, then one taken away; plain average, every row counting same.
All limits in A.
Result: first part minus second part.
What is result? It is -1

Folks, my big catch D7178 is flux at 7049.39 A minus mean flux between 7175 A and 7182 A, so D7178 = 5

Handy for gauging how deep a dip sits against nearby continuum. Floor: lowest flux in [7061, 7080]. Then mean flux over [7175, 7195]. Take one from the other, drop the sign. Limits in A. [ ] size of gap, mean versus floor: 1.4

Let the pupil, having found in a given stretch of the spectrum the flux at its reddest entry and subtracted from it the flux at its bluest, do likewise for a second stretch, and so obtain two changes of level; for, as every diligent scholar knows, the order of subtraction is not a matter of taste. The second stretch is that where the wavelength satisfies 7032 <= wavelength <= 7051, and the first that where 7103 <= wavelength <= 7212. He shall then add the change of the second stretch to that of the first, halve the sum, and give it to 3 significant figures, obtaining 1.32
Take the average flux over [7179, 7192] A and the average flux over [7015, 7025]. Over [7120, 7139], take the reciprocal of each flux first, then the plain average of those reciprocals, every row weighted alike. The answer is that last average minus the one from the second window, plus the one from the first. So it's -3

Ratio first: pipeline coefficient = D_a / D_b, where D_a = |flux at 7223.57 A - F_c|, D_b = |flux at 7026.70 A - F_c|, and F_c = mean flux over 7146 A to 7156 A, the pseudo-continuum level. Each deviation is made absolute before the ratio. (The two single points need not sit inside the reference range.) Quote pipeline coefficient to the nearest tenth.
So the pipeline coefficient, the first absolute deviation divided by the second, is 0.6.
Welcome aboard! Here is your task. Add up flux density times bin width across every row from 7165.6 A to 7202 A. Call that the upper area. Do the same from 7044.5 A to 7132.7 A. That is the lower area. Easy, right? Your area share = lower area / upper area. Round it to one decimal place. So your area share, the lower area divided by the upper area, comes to 2.5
